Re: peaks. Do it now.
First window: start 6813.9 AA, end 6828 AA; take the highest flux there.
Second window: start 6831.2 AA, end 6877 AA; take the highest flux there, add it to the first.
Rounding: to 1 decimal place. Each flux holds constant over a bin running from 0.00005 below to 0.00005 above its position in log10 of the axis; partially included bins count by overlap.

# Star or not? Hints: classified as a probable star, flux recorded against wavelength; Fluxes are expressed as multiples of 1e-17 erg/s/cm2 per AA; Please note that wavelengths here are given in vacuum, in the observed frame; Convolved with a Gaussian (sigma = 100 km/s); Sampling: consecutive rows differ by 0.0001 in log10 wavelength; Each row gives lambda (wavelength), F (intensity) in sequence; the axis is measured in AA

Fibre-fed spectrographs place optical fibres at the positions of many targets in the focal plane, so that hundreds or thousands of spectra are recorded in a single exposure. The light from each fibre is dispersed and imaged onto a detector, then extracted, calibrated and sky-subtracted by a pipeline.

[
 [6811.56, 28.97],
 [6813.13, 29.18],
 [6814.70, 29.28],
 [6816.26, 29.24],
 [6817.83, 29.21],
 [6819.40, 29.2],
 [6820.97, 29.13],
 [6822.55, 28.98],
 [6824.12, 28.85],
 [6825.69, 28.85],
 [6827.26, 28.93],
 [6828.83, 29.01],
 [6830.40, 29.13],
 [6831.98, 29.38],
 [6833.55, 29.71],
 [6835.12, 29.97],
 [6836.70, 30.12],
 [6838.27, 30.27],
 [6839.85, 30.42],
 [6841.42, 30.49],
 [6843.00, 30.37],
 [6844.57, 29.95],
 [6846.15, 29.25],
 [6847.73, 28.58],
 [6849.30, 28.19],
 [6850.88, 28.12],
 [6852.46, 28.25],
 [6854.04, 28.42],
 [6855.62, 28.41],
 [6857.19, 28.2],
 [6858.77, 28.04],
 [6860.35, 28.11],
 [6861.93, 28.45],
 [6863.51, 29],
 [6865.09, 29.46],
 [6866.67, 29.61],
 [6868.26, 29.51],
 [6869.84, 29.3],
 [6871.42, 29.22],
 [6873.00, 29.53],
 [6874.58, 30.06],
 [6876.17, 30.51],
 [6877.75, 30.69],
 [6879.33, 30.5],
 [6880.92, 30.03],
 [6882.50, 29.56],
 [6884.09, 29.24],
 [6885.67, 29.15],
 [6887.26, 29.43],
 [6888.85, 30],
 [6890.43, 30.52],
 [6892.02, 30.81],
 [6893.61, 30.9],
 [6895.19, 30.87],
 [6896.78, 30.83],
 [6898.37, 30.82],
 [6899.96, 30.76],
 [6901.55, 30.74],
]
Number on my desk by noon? 59.8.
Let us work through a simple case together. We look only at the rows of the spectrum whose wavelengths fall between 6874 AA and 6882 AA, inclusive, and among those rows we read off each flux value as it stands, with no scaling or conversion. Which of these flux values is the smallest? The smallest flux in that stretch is 30.03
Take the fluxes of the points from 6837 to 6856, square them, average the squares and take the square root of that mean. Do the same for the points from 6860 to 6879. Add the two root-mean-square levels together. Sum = 58.7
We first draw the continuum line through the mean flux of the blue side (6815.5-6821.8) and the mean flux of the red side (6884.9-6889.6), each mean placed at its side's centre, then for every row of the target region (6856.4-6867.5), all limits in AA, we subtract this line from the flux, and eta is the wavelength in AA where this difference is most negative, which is 6858.77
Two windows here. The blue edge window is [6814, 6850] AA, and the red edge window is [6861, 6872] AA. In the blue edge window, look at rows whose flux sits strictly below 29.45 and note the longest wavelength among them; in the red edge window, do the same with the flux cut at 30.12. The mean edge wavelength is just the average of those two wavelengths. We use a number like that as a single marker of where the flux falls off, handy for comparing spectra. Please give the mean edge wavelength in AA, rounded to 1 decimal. 6860.4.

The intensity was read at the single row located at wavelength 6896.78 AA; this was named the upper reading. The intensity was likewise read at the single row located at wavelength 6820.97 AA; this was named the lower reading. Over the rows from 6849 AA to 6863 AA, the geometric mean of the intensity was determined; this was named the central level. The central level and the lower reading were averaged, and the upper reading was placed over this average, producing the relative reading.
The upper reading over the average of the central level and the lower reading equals 1.07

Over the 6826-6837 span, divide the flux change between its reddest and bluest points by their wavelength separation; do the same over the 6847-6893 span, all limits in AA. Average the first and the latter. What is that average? 0.09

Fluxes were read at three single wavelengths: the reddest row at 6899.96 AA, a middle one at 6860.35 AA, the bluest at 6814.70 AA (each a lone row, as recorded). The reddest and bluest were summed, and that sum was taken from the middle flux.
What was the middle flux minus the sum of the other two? -31.9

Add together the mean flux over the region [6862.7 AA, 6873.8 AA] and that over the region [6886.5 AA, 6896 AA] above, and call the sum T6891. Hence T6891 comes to 59.8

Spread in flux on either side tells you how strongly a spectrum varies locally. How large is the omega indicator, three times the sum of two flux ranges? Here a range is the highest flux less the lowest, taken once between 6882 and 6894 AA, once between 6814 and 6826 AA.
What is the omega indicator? 6.5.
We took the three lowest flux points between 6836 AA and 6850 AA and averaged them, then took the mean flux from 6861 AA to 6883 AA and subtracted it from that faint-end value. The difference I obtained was -1.0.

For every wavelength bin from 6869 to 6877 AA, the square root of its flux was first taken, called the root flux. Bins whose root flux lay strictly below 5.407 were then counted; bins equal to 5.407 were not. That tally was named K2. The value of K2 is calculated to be 1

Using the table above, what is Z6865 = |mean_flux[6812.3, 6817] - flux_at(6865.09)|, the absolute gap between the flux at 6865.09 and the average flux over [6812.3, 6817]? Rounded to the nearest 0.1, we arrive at 0.2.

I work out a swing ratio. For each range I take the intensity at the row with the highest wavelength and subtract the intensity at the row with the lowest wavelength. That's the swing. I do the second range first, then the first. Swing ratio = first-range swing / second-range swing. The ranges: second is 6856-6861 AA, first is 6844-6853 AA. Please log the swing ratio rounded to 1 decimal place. 18.9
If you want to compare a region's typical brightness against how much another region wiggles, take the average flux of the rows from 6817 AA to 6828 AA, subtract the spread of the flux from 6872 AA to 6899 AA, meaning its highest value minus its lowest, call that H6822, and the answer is 27.3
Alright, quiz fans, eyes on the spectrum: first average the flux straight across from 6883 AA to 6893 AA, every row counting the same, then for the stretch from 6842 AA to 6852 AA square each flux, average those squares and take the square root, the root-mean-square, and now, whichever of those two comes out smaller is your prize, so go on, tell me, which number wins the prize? 29.1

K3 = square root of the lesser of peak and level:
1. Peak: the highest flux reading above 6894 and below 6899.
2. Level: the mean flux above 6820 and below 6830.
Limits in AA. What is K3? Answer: 5.38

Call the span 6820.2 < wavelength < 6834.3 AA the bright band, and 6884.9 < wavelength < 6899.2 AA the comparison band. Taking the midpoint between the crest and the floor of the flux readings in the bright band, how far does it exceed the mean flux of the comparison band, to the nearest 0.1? -1.1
